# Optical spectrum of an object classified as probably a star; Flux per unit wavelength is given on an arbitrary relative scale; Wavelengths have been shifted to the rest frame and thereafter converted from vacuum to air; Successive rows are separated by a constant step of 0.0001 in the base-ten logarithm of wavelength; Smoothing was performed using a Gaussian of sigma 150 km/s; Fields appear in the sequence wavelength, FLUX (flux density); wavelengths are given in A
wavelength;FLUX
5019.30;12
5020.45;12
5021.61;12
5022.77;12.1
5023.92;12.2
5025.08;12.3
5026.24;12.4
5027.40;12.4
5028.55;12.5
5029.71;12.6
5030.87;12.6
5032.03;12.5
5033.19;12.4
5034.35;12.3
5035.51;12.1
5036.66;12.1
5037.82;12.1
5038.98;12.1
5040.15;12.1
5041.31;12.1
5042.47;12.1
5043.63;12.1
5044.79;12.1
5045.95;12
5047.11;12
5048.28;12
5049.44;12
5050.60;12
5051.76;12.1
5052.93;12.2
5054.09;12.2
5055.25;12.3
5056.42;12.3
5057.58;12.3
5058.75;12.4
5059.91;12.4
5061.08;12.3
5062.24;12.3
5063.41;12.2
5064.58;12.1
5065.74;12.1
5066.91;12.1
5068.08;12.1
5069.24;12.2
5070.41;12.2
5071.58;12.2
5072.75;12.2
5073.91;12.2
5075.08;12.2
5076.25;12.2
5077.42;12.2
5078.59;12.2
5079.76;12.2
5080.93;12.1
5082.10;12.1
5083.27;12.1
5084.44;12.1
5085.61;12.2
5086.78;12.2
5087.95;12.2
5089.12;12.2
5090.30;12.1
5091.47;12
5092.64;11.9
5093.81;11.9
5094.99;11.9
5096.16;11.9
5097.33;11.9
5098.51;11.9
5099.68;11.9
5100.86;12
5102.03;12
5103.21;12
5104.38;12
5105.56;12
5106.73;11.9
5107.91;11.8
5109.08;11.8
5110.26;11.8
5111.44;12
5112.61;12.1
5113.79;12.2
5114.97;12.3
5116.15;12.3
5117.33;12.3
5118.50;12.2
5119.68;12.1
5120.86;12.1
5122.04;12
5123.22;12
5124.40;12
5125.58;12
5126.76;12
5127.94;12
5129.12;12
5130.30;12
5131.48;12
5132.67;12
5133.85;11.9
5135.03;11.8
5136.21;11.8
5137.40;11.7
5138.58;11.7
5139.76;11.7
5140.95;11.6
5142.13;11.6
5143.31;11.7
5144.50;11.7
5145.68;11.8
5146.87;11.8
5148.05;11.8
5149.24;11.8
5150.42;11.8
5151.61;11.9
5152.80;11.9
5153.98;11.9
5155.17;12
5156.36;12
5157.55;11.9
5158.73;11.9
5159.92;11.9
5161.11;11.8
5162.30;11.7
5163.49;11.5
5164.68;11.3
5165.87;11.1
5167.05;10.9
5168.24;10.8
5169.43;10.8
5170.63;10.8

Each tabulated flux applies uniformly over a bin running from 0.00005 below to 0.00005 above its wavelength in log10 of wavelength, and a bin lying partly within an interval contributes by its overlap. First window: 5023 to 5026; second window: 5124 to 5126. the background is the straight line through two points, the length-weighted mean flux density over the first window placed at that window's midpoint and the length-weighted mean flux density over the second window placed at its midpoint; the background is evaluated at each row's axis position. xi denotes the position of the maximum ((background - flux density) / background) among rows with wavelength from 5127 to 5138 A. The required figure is 5137.40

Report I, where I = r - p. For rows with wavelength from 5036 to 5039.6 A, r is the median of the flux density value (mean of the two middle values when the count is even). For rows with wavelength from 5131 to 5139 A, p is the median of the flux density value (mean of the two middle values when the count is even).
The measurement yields 0.30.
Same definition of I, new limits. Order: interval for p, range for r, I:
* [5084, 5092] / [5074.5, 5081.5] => 0.00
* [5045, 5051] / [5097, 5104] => -0.05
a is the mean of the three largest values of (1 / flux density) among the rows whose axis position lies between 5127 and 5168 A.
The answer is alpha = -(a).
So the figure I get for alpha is -0.0901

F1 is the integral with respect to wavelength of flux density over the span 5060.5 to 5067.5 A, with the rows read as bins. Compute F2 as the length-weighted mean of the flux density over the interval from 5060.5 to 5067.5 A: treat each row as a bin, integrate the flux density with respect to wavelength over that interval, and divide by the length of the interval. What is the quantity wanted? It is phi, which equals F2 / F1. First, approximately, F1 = 85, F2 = 12.2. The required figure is 0.14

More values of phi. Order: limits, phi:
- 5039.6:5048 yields 0.12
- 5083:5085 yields 0.50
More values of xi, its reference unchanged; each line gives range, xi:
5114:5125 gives 5122.04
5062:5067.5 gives 5064.58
